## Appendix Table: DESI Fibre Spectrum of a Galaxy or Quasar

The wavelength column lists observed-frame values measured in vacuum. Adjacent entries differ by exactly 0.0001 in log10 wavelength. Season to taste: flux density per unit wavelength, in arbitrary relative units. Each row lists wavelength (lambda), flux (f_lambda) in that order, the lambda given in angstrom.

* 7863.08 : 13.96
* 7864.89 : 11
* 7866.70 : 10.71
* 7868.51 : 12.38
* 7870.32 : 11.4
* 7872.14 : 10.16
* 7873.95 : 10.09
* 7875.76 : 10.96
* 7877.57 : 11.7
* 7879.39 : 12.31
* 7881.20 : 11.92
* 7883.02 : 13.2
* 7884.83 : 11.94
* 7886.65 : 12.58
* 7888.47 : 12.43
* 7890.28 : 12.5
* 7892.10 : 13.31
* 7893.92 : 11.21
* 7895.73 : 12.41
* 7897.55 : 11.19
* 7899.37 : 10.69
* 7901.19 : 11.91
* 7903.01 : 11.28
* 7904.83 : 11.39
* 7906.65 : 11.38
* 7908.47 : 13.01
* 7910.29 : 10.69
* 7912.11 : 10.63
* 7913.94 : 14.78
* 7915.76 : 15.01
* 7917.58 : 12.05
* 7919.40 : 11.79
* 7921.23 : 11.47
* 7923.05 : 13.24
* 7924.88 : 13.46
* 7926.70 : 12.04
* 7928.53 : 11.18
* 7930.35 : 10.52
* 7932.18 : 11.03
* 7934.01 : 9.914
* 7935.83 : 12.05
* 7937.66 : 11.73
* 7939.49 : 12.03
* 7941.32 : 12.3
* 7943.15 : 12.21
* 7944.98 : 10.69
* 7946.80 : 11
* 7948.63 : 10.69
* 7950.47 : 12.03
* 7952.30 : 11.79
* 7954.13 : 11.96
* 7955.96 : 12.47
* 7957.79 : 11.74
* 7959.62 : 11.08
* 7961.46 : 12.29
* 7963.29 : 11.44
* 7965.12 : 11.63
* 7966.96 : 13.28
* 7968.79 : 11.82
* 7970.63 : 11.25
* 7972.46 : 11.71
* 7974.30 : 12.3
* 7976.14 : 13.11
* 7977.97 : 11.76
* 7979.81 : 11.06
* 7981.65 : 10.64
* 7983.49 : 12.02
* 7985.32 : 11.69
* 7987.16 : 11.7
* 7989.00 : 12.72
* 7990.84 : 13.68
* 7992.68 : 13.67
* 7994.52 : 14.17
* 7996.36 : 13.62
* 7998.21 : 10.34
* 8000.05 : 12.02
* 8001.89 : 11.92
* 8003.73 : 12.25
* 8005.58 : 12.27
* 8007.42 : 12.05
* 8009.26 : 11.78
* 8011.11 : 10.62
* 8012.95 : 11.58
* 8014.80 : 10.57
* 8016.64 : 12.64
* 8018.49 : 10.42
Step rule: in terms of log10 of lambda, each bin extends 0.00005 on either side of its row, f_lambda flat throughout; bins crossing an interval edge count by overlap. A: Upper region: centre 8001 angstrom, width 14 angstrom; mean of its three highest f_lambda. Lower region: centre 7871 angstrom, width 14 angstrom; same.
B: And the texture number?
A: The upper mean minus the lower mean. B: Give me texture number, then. 1.5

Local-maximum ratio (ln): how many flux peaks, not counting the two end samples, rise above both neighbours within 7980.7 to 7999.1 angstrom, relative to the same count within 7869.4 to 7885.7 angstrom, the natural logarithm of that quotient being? 0.41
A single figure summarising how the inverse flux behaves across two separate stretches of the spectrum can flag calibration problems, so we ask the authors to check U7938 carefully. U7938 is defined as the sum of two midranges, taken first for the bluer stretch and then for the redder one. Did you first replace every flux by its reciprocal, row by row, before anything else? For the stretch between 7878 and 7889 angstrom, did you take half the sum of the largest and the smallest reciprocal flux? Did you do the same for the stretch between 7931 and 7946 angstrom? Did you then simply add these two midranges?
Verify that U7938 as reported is 0.171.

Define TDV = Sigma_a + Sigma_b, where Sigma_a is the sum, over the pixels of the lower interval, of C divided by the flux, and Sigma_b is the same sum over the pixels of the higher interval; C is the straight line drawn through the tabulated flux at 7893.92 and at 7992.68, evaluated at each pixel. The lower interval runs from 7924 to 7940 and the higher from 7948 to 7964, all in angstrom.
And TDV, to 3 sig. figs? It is 19.4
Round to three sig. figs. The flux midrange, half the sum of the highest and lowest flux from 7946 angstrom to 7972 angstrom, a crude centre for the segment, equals 12.0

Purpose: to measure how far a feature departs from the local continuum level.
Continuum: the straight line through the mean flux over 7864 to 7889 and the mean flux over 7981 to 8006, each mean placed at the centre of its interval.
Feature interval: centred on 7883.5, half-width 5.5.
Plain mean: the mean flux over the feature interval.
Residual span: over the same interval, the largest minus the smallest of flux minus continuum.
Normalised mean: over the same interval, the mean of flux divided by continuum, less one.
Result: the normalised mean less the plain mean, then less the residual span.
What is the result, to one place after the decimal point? -13.6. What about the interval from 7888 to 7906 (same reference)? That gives -14.5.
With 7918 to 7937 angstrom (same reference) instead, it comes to -15.3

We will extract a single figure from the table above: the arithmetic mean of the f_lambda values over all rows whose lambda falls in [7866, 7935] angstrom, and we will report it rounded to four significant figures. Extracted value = 11.84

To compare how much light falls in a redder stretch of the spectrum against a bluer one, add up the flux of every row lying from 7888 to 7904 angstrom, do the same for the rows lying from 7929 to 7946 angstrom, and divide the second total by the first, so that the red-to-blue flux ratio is 0.96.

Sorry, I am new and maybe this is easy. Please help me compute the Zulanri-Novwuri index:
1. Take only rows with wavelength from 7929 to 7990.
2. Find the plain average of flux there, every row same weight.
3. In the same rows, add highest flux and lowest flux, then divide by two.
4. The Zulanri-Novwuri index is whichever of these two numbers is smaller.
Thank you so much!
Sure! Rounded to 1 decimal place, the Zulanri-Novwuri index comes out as 11.6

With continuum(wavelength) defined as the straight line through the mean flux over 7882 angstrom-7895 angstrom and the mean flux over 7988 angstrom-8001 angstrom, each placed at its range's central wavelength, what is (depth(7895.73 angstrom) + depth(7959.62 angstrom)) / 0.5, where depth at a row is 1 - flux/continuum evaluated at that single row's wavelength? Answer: 0.27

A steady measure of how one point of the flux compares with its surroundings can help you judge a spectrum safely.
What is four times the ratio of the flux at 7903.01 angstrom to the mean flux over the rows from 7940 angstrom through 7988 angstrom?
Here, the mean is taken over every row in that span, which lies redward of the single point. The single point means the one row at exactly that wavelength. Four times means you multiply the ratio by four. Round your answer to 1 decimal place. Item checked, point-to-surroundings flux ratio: 3.8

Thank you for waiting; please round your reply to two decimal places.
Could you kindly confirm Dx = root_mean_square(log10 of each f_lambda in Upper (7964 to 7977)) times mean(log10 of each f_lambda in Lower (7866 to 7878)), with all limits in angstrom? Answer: 1.13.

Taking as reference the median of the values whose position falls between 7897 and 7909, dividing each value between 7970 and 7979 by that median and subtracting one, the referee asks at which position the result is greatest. 7976.14 angstrom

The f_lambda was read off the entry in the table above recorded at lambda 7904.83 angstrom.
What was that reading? 11.39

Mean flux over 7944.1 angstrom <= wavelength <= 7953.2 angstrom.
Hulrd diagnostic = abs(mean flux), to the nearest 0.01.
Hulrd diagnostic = 11.24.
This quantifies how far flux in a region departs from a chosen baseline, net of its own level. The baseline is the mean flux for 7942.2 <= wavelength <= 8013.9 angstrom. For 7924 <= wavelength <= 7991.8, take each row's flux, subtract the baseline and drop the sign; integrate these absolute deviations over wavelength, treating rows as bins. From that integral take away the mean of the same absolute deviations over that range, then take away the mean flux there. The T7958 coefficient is 31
